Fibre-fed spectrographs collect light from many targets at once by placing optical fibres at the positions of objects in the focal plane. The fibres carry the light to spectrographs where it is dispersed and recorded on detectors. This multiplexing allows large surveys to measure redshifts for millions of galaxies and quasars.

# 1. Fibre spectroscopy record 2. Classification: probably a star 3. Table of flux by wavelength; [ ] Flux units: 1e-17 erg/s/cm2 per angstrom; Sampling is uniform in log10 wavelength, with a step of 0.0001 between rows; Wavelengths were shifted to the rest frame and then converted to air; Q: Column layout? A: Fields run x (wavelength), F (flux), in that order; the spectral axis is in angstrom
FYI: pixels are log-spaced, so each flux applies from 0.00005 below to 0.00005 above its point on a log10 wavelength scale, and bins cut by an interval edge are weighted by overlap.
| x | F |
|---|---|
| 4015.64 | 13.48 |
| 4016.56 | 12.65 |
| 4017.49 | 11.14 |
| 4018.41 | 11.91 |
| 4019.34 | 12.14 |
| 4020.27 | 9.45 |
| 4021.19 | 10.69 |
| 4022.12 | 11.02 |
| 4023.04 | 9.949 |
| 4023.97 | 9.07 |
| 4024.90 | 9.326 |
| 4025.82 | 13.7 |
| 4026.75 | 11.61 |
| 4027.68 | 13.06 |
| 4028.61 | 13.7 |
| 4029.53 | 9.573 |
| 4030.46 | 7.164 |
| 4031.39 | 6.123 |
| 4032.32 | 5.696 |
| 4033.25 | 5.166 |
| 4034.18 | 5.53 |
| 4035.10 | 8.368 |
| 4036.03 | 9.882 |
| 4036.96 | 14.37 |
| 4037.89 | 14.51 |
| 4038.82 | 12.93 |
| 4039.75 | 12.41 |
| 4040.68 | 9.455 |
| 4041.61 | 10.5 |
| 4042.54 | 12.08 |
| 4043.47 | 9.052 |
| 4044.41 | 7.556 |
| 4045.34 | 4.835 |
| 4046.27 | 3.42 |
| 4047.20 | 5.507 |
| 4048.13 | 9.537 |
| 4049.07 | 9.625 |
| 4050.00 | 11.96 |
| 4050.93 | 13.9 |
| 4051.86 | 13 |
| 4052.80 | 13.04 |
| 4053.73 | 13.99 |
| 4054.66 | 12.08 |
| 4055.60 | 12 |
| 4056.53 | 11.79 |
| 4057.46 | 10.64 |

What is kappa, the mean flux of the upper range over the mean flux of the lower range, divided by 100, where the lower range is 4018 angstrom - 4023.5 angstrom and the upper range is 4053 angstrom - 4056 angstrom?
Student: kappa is 0.012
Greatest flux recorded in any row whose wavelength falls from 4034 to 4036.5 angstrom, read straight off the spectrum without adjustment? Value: 9.882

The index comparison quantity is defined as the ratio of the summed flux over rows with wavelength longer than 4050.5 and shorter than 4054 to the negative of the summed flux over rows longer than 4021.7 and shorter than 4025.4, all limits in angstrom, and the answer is -1.37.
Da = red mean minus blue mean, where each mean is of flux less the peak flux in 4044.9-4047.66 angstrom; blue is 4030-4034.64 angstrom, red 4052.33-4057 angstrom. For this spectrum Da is 6.6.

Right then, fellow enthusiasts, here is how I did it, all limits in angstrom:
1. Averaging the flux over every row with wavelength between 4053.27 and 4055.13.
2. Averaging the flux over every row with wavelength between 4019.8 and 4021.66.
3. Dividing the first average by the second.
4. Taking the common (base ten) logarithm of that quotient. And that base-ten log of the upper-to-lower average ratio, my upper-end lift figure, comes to 0.1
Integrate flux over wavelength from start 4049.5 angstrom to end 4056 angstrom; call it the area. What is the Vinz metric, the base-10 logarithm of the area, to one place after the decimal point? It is 1.9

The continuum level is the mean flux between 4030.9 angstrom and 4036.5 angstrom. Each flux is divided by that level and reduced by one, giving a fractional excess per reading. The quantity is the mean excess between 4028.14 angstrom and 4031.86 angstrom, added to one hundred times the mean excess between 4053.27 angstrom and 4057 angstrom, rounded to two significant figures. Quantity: 84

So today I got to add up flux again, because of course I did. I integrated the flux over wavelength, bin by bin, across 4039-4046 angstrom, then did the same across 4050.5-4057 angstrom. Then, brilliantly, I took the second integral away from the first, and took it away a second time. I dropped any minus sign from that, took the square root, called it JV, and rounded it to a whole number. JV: 10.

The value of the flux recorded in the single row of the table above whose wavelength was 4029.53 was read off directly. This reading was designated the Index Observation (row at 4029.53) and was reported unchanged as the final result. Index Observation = 9.573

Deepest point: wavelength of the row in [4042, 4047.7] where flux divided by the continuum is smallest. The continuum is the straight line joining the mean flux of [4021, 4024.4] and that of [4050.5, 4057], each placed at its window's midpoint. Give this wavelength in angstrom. 4046.27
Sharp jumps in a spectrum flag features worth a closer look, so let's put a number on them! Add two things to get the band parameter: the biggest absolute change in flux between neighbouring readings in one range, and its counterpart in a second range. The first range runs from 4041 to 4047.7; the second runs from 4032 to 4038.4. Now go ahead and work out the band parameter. 7.5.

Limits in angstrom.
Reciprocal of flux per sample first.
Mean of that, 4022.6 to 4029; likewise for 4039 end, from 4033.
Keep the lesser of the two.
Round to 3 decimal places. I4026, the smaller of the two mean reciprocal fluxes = 0.090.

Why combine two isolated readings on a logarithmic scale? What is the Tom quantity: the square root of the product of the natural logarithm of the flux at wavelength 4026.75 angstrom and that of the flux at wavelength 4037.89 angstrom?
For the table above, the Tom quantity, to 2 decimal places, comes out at 2.56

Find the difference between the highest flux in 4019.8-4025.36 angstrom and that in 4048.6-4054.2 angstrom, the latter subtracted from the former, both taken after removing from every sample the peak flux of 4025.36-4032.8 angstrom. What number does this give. -3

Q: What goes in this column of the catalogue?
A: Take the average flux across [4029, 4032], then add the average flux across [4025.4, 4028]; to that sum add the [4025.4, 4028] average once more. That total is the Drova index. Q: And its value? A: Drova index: 33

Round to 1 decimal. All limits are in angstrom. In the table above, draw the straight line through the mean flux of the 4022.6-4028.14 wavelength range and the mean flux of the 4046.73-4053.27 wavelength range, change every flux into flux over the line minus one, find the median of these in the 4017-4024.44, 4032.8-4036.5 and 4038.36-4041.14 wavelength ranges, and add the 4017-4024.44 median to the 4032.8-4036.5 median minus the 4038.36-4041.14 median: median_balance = -0.5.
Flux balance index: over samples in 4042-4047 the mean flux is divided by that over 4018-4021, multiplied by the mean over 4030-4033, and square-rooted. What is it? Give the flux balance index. 2.0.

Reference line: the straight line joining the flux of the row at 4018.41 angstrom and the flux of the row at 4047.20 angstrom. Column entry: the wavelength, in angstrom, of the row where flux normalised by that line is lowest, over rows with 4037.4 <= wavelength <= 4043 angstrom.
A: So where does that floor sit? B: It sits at 4040.68 angstrom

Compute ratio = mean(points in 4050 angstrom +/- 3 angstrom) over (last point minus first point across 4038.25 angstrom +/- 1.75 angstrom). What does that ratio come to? -6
